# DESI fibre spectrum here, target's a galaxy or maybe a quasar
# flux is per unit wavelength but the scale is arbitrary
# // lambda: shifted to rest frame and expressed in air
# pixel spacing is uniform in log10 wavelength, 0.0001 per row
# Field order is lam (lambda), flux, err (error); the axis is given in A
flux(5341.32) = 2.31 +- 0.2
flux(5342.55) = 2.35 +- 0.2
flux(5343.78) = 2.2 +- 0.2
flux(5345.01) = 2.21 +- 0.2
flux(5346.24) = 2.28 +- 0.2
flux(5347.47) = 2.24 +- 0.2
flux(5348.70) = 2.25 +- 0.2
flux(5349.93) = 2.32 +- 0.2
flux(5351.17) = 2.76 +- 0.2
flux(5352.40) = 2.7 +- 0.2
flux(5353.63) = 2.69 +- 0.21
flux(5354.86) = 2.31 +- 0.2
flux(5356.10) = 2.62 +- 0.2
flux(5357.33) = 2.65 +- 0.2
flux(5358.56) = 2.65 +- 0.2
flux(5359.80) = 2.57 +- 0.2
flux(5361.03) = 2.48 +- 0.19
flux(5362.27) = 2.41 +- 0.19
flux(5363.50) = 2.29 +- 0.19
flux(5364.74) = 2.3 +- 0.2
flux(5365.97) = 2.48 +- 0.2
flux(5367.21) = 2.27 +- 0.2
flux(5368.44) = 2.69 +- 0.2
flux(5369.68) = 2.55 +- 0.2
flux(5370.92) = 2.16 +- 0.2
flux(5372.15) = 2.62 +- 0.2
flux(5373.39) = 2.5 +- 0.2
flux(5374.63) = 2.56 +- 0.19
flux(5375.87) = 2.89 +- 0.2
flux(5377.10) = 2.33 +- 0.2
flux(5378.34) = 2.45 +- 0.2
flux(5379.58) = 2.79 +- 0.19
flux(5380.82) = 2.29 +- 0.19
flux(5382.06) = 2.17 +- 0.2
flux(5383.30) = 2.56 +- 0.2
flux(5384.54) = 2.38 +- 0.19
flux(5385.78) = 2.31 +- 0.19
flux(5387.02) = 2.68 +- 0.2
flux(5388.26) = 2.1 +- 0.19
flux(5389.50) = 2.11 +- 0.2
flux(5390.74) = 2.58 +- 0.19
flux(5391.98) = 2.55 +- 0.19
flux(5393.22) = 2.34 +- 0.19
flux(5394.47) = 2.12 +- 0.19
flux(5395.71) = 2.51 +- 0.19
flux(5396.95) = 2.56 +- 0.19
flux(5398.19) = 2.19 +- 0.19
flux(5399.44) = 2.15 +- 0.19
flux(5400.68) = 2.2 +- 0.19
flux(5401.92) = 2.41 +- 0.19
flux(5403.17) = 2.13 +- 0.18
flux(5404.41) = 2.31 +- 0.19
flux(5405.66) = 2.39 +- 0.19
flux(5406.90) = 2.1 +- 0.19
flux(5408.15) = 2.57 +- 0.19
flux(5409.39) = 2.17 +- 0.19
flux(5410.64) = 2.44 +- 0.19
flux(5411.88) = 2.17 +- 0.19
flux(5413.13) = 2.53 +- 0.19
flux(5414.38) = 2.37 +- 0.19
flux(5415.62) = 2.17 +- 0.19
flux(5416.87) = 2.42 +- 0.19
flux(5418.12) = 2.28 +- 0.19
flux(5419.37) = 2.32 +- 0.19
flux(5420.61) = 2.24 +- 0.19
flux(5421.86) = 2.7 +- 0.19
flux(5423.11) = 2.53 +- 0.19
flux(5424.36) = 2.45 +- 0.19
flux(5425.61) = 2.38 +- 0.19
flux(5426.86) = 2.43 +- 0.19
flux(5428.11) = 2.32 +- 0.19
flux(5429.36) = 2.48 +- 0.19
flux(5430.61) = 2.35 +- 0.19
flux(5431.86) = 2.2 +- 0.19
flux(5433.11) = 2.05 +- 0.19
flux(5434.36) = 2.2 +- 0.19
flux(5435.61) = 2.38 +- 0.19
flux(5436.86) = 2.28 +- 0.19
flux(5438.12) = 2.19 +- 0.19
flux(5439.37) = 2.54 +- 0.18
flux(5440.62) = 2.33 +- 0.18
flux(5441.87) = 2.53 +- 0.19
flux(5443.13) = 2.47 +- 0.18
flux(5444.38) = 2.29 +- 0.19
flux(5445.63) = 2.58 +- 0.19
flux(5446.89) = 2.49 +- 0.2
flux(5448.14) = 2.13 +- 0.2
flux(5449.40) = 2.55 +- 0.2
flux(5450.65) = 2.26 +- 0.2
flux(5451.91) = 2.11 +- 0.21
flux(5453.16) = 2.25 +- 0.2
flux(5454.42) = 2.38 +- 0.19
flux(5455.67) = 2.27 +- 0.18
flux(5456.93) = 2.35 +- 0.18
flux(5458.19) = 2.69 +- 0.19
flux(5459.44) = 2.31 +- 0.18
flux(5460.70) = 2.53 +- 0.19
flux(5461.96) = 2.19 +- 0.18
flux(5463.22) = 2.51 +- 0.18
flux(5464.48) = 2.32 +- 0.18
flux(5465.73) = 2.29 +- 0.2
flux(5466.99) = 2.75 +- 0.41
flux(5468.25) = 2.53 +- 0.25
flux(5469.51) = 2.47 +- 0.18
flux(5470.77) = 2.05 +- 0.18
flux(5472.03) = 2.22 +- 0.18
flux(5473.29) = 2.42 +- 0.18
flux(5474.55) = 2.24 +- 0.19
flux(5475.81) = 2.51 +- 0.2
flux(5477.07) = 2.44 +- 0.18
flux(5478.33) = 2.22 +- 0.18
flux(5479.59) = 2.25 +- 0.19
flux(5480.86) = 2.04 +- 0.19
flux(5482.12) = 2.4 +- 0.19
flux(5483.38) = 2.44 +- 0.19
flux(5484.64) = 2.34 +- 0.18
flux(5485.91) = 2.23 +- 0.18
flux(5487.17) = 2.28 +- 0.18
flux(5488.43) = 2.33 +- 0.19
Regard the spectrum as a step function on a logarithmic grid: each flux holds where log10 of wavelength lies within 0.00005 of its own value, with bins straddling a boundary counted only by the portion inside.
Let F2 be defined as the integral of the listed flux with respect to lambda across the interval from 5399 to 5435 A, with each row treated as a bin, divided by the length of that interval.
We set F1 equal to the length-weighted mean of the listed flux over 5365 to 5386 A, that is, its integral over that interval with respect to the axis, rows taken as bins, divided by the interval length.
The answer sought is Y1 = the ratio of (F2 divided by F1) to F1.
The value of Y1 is 0.38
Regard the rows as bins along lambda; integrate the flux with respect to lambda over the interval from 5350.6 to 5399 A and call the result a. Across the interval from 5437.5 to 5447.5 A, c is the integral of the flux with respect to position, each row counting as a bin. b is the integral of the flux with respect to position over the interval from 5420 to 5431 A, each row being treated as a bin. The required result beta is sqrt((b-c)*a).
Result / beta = 17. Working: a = 119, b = 27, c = 24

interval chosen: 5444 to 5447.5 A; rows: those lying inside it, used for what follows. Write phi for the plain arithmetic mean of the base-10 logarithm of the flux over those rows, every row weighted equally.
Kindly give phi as 0.389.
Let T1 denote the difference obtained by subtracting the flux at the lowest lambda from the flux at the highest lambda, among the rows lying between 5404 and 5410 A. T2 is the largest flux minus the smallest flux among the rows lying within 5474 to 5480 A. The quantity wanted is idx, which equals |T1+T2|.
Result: 0.15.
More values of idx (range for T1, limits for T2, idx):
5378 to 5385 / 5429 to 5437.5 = 0.36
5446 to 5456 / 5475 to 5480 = 0.07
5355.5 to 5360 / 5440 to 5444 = 0.15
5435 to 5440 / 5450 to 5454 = 0.31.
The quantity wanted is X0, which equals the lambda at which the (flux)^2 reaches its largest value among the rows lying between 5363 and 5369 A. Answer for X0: 5368.44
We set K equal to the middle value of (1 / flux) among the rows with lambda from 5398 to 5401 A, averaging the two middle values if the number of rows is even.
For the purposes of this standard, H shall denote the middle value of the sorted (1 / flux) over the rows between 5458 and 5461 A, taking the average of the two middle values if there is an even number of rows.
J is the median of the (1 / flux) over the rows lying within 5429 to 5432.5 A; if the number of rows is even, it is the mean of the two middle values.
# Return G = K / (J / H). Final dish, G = 0.42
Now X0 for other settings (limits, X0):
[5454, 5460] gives 5458.19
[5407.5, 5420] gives 5408.15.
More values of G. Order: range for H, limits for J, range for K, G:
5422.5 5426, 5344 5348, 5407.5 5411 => 0.37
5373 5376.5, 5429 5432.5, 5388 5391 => 0.44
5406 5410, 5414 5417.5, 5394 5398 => 0.44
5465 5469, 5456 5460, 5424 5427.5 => 0.38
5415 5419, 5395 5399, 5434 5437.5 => 0.48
